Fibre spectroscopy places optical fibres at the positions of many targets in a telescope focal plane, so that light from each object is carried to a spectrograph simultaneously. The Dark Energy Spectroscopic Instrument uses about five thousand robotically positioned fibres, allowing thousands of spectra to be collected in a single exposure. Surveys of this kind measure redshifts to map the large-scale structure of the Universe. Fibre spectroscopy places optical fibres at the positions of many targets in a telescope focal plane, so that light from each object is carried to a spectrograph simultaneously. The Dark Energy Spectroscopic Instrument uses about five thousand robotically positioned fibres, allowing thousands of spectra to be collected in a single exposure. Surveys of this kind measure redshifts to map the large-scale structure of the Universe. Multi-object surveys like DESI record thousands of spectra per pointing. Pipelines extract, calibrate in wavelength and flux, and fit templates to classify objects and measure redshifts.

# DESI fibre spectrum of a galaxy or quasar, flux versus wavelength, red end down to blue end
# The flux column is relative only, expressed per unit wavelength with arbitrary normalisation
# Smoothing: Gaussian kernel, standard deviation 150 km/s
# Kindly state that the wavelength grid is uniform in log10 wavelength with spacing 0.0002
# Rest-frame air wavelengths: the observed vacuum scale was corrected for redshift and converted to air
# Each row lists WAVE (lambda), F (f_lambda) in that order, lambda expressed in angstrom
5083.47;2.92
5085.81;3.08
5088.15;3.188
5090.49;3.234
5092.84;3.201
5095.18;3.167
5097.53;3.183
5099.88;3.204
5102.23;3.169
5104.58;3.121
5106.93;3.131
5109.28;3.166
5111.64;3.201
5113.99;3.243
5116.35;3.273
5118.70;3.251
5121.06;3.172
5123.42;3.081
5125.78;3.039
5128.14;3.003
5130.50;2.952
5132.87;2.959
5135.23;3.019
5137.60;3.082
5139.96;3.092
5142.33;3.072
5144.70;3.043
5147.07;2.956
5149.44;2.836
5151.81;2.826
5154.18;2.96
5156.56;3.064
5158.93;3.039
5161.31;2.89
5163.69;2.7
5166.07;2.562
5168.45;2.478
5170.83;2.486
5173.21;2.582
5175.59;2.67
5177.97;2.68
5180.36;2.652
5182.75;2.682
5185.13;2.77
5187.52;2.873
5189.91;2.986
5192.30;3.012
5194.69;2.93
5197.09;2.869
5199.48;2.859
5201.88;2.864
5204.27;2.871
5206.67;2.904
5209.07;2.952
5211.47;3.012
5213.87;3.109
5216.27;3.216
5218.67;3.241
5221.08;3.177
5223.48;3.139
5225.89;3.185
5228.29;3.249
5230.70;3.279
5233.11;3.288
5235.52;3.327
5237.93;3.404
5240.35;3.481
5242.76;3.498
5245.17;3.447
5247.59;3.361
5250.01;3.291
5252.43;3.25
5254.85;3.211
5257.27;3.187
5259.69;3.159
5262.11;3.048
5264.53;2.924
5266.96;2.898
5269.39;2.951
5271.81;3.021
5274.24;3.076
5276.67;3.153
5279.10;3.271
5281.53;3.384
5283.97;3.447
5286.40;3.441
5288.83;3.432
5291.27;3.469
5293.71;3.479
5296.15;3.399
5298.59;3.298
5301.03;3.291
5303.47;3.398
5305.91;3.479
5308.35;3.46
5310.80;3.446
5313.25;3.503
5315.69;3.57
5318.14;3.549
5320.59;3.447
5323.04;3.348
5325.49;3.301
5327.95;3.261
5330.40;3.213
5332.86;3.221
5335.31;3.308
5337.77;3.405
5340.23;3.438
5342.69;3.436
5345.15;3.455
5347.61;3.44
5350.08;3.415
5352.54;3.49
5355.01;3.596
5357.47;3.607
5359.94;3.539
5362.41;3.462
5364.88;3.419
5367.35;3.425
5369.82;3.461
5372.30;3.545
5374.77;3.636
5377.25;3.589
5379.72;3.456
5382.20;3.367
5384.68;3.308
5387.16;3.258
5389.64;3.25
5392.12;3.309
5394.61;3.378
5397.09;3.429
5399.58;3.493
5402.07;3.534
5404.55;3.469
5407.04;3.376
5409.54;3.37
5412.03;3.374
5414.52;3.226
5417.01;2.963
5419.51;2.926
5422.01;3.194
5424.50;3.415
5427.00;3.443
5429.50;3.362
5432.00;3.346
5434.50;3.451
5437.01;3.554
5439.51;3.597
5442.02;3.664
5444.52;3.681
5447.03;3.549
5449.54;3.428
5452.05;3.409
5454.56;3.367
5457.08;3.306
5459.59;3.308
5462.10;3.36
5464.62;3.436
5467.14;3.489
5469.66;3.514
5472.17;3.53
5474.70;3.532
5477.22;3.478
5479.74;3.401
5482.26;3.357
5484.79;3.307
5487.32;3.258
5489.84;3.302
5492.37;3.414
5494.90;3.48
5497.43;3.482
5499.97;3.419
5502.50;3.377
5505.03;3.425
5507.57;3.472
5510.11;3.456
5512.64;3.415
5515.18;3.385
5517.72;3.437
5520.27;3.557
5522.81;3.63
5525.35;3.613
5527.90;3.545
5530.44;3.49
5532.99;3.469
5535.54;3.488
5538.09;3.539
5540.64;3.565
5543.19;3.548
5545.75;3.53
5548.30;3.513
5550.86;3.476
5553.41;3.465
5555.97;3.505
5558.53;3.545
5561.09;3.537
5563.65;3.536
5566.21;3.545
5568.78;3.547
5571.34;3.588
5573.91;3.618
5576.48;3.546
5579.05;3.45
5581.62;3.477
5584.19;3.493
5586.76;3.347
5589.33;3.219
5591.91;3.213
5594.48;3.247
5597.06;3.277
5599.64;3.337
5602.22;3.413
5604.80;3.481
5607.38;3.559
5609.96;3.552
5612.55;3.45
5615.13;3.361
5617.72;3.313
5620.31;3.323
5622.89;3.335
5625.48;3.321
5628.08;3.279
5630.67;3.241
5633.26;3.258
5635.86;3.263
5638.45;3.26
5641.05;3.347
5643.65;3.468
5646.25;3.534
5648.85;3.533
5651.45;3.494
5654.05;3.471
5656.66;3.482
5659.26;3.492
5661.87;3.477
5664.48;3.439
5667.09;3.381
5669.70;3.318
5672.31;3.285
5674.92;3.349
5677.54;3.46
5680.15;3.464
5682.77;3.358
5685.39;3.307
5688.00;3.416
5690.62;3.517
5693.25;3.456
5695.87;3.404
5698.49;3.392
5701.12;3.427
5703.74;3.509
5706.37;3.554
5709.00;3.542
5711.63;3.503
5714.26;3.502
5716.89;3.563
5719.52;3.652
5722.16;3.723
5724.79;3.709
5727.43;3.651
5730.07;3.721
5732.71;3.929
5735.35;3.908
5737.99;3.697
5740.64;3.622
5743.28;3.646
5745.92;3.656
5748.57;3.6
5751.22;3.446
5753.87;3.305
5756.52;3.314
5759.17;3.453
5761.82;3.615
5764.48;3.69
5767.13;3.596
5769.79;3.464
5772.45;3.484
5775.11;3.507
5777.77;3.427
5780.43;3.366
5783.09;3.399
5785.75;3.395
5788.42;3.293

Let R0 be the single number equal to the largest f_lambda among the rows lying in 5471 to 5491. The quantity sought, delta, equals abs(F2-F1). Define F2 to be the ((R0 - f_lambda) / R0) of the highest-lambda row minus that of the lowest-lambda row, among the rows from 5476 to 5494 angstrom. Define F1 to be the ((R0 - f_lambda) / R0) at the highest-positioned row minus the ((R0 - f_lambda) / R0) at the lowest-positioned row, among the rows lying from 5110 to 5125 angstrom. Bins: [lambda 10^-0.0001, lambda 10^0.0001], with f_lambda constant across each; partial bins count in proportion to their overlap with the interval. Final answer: 0.02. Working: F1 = 0.03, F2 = 0.018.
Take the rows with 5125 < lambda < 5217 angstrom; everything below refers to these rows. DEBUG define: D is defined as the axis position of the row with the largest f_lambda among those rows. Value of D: 5216.27 angstrom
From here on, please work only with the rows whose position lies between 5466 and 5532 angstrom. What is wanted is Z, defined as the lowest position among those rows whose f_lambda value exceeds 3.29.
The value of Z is 5467.14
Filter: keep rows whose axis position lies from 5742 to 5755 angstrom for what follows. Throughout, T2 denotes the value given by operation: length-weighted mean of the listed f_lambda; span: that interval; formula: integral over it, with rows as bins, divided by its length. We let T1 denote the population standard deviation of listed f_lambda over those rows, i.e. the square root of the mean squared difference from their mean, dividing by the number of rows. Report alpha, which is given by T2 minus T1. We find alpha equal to 3.40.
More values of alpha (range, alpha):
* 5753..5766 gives 3.33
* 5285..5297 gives 3.42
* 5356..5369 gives 3.42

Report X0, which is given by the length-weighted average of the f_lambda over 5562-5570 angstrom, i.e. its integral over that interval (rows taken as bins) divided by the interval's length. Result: 3.54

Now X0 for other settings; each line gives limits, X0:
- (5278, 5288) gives 3.39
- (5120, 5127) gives 3.10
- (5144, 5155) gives 2.92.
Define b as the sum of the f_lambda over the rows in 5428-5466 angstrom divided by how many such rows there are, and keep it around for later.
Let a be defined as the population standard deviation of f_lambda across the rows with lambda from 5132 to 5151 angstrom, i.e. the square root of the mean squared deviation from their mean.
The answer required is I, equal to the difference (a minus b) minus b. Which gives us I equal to -6.83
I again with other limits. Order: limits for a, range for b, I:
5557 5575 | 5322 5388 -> -6.82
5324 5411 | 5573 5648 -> -6.65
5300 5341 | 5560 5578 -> -7.01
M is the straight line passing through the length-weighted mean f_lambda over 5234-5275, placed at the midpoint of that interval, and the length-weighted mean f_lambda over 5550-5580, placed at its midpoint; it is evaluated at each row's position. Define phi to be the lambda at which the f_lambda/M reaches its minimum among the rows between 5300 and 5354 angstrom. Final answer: 5330.40 angstrom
